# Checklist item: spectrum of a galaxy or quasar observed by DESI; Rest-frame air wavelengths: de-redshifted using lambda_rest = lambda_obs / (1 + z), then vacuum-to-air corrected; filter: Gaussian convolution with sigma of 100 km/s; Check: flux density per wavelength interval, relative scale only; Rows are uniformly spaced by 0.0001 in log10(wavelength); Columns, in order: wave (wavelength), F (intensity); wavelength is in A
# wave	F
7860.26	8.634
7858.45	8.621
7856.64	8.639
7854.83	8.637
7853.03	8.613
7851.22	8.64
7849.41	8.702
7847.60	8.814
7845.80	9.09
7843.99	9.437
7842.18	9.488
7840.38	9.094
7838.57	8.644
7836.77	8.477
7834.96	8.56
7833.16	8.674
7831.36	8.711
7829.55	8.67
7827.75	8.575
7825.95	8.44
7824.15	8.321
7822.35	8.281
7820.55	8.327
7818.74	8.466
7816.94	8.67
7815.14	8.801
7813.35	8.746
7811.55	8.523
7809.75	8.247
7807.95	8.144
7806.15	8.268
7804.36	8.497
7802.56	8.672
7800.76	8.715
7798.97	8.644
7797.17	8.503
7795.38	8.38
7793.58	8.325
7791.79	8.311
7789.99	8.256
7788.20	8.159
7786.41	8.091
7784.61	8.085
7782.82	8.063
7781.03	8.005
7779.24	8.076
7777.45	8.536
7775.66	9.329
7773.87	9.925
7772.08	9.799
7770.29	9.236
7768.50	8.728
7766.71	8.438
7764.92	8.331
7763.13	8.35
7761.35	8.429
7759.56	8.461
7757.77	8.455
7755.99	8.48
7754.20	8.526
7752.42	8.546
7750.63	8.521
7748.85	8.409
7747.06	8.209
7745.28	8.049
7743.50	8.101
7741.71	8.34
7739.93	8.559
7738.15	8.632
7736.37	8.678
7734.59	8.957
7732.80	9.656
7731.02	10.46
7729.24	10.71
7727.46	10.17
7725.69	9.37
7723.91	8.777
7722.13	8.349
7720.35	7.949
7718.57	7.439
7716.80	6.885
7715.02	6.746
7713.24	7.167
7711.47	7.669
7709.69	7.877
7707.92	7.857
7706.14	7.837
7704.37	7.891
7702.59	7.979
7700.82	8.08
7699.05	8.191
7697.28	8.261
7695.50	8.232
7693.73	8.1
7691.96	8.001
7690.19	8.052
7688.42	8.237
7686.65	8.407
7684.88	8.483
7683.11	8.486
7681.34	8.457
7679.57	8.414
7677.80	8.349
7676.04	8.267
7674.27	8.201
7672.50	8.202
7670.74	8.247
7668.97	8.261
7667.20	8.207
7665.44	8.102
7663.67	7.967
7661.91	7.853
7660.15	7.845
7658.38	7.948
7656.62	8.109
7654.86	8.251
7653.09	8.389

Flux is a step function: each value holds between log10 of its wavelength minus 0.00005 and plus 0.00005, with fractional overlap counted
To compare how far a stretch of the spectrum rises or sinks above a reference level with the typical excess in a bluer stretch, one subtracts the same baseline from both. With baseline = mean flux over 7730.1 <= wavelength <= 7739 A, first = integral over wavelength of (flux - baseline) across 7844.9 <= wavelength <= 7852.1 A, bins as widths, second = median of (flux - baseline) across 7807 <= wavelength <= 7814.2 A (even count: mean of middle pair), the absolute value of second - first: 2.5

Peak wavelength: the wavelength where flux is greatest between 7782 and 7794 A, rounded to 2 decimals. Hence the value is 7793.58 A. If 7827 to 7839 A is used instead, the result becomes 7831.36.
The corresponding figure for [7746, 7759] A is 7752.42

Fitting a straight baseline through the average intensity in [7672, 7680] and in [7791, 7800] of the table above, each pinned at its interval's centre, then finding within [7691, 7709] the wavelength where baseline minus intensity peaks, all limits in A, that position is 7706.14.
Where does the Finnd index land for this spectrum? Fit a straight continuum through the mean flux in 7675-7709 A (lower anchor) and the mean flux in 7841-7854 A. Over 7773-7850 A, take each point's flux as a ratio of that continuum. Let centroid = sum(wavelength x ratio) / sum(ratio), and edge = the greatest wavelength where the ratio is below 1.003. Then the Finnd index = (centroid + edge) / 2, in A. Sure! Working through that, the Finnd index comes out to 7830.5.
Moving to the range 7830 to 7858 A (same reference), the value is 7850.3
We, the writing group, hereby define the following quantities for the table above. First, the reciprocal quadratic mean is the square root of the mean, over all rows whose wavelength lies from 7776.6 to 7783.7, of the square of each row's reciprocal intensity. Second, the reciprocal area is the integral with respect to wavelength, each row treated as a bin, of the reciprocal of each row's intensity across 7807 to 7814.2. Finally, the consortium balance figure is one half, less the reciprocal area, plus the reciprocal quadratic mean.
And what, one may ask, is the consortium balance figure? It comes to -0.233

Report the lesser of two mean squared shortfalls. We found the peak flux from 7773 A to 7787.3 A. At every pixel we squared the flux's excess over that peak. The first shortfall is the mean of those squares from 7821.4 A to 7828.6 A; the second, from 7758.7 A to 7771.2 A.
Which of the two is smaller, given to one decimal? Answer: 1.9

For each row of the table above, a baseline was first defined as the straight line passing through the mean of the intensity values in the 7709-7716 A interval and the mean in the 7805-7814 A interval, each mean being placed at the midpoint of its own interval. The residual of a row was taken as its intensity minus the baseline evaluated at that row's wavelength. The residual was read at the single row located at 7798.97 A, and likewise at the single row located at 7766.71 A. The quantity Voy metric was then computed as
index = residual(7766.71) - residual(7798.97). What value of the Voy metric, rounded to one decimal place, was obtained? 0.1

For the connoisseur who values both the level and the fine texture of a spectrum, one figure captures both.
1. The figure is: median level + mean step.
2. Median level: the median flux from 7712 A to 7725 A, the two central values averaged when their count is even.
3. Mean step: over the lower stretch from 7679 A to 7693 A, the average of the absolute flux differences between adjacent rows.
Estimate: 7.52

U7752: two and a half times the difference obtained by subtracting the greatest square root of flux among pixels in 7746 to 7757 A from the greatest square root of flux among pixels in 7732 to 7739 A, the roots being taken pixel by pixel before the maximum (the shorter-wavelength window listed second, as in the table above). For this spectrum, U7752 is 0.5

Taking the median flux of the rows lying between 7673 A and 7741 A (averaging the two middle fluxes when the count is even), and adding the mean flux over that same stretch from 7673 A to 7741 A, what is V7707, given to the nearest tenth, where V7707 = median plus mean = 16.6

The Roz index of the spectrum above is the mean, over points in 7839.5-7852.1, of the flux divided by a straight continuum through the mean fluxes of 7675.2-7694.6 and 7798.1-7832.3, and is 1.06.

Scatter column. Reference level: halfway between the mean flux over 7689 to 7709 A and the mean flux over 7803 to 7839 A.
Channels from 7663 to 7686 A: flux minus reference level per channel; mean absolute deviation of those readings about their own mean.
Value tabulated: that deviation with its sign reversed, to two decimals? -0.12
